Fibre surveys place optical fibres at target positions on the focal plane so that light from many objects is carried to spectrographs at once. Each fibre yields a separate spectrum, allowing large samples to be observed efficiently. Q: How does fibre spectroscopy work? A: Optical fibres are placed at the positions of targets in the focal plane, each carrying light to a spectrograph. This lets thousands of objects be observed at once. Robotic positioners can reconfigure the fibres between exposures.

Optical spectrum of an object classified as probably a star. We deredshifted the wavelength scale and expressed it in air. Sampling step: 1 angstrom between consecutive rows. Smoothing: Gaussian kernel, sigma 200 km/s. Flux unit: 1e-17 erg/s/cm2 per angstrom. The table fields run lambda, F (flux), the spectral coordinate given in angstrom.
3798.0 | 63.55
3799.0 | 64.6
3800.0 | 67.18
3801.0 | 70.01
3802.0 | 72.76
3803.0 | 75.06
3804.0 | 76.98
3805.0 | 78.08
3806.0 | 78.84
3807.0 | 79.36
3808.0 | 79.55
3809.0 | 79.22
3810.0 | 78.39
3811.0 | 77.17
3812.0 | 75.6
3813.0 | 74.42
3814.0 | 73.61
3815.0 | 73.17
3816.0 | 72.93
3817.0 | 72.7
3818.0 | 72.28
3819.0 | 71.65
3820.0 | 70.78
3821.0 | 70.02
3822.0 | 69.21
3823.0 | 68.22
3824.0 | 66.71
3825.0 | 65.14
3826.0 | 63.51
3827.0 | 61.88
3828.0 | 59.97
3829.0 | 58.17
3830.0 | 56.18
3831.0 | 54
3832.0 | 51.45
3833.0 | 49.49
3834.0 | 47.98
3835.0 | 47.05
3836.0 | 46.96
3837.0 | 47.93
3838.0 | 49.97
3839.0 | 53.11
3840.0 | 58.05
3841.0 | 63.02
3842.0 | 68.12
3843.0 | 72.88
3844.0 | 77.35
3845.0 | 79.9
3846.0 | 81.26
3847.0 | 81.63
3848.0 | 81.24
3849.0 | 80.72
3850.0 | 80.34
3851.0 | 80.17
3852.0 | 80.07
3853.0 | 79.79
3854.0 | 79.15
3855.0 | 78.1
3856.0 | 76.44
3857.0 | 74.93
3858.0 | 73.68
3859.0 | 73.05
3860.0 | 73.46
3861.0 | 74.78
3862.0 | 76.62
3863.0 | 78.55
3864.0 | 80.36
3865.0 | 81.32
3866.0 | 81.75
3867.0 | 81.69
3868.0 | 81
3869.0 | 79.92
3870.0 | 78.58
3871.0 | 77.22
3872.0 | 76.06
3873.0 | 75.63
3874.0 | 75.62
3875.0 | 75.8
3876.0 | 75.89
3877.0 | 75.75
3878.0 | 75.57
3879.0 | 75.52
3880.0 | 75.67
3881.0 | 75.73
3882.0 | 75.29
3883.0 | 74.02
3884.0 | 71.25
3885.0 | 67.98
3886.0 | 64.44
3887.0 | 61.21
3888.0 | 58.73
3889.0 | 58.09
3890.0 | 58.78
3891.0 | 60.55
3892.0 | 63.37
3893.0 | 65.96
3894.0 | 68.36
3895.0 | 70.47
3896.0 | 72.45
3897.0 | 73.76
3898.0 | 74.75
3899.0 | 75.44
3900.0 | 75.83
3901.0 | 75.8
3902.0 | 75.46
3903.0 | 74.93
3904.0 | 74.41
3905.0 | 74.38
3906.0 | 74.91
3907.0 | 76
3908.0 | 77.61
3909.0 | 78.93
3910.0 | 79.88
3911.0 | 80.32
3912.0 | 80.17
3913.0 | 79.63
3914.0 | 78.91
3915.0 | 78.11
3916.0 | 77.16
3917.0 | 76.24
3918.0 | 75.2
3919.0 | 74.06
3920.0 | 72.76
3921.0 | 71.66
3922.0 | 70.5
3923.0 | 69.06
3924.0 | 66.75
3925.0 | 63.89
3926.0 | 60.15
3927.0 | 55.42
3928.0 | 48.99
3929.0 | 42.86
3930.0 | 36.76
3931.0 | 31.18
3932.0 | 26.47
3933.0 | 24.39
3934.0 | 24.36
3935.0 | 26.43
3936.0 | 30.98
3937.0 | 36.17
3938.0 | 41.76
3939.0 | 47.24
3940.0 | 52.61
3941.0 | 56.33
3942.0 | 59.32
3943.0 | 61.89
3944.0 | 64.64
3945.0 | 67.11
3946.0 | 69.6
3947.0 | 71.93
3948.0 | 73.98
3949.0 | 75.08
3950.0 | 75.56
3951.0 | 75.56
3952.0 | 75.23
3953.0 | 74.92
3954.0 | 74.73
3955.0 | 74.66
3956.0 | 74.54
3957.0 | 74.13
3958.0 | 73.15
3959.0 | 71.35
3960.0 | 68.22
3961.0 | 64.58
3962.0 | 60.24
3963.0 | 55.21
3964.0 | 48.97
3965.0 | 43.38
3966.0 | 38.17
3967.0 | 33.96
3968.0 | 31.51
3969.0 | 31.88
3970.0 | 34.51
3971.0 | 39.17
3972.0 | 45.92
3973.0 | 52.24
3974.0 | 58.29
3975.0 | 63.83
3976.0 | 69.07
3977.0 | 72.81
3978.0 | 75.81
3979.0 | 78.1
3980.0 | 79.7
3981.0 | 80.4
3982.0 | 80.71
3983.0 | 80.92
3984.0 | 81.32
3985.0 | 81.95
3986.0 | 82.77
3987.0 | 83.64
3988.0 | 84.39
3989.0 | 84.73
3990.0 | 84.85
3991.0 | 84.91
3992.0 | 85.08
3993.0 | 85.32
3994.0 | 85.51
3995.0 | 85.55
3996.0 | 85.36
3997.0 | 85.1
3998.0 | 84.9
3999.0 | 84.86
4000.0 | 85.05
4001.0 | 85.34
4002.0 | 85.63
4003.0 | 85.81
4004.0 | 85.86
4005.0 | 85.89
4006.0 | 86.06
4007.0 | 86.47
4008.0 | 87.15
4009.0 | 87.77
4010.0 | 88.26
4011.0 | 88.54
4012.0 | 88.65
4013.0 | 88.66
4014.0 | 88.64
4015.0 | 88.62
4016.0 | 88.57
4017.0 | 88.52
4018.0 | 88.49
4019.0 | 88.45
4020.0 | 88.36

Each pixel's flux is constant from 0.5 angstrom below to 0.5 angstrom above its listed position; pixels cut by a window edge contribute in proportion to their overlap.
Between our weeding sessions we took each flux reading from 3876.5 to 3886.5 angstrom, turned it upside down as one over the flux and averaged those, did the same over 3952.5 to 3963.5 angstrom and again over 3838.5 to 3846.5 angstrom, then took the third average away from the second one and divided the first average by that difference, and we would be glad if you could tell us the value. -54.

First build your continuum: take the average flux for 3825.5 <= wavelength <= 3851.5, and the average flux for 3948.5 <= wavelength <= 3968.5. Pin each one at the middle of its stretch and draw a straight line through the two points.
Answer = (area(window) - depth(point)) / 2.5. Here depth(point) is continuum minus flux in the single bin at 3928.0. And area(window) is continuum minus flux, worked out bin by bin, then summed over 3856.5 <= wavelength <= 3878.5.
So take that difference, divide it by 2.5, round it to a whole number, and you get -126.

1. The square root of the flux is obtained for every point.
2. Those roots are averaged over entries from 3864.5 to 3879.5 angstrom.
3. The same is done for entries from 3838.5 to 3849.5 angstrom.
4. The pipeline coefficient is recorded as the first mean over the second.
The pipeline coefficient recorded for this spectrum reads 1.04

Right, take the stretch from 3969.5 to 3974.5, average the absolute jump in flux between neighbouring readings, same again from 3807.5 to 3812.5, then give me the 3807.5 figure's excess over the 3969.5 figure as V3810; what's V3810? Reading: -5.0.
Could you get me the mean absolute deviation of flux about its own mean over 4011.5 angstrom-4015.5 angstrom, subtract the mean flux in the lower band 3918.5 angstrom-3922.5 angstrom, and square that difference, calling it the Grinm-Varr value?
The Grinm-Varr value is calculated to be 5218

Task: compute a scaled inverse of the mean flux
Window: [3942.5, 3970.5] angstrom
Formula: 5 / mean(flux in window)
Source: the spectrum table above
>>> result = 0.081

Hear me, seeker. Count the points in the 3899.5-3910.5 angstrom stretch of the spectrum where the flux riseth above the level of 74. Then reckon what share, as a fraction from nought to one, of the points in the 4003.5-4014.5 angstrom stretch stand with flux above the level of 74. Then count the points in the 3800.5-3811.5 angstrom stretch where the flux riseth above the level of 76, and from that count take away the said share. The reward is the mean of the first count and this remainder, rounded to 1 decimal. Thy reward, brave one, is 9.0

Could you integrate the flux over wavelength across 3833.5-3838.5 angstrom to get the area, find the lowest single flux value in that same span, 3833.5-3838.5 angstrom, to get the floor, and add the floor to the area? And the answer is 287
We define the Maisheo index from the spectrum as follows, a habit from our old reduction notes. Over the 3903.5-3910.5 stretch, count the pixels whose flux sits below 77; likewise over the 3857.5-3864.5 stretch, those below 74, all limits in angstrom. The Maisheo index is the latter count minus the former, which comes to -1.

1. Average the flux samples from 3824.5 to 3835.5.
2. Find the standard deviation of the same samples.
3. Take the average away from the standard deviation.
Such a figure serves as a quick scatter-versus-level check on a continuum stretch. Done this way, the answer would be -50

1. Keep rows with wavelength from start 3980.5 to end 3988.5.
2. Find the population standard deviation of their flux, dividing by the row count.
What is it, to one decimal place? 1.4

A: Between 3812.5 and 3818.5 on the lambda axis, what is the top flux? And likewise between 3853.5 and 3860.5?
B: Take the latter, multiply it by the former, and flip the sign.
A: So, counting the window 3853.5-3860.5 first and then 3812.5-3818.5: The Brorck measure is -5890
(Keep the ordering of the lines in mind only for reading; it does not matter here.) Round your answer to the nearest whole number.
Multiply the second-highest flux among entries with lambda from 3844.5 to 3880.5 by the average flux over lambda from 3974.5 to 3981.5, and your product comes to 6065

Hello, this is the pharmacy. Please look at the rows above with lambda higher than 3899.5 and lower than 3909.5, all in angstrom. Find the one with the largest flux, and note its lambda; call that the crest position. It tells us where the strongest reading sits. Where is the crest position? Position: 3909.0 angstrom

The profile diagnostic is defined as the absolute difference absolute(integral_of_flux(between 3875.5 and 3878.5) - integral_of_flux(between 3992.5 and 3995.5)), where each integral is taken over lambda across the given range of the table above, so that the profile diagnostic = 29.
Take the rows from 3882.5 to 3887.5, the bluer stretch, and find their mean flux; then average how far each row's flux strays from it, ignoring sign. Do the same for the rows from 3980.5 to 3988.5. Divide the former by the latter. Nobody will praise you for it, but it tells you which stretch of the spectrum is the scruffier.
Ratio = 3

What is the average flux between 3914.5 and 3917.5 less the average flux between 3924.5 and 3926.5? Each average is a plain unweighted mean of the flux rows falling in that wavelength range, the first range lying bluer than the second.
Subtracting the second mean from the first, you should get 15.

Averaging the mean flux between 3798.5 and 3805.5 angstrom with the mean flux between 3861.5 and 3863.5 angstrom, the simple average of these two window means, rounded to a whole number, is 75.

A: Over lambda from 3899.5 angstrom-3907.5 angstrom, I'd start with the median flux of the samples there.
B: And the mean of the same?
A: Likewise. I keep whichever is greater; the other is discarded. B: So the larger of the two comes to 75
